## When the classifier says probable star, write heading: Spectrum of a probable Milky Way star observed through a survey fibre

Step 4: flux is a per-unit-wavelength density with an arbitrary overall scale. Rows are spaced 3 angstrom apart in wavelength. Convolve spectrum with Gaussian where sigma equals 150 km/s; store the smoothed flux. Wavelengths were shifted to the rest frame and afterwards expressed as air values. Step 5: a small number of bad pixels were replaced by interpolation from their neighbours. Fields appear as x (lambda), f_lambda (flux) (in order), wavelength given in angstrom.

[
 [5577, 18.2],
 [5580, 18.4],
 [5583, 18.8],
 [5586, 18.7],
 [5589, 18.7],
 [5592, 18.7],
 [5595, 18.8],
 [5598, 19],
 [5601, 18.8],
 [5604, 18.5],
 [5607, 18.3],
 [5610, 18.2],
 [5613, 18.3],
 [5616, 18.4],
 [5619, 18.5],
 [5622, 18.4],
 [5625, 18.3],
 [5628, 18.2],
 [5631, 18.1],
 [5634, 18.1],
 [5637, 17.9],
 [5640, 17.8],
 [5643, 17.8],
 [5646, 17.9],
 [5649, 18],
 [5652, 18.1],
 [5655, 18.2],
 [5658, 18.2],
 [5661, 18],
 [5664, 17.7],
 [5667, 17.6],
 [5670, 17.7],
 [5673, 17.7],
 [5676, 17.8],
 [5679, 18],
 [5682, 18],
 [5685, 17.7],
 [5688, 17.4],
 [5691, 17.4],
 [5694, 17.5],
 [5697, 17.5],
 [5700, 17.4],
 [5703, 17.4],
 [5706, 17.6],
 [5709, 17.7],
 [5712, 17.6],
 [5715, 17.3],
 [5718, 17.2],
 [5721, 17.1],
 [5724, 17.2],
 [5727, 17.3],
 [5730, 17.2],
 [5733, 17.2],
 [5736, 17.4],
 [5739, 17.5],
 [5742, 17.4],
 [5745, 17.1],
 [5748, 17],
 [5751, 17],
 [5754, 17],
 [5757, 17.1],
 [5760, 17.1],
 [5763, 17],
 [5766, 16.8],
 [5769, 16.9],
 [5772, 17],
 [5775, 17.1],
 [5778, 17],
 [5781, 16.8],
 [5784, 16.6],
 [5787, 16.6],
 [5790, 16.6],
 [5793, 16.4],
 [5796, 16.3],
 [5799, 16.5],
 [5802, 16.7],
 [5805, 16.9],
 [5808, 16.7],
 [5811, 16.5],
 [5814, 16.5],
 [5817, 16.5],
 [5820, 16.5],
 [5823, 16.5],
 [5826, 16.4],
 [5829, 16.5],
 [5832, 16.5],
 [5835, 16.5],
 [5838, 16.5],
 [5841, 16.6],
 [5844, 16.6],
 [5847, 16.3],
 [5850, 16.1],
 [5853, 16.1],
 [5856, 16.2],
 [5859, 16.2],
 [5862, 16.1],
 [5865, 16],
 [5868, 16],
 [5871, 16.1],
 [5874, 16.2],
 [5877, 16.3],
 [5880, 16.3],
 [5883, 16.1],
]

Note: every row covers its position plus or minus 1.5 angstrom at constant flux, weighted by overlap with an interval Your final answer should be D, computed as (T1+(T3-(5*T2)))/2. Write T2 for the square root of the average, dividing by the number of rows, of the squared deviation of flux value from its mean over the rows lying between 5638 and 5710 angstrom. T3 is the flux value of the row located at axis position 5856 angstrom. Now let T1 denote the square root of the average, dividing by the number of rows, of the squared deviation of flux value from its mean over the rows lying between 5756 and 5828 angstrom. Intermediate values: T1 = 0.247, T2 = 0.248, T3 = 16.2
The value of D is 7.6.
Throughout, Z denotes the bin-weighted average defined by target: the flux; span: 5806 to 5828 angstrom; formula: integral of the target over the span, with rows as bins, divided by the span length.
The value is 16.5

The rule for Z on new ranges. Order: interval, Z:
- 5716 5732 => 17.2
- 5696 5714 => 17.5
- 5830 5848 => 16.5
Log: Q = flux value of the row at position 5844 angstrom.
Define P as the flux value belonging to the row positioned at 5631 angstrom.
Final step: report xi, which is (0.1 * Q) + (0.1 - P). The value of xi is -16.3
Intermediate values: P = 18.1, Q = 16.6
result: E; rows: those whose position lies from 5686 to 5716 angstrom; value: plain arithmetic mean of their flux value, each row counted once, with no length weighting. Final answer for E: 17.5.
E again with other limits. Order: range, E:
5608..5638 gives 18.2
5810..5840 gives 16.5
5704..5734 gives 17.3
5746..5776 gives 17.0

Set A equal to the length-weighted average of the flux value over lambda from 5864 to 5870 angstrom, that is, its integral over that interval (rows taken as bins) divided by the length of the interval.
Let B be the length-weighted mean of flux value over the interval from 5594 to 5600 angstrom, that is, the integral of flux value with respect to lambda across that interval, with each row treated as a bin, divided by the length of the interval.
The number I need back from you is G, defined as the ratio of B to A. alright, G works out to 1.18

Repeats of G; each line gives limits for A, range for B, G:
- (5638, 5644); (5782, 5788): 0.93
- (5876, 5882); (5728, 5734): 1.06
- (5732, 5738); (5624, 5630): 1.05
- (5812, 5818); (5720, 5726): 1.04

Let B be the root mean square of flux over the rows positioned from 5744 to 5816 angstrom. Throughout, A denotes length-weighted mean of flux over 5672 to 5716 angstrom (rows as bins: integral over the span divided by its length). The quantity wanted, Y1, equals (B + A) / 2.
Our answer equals 17.2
